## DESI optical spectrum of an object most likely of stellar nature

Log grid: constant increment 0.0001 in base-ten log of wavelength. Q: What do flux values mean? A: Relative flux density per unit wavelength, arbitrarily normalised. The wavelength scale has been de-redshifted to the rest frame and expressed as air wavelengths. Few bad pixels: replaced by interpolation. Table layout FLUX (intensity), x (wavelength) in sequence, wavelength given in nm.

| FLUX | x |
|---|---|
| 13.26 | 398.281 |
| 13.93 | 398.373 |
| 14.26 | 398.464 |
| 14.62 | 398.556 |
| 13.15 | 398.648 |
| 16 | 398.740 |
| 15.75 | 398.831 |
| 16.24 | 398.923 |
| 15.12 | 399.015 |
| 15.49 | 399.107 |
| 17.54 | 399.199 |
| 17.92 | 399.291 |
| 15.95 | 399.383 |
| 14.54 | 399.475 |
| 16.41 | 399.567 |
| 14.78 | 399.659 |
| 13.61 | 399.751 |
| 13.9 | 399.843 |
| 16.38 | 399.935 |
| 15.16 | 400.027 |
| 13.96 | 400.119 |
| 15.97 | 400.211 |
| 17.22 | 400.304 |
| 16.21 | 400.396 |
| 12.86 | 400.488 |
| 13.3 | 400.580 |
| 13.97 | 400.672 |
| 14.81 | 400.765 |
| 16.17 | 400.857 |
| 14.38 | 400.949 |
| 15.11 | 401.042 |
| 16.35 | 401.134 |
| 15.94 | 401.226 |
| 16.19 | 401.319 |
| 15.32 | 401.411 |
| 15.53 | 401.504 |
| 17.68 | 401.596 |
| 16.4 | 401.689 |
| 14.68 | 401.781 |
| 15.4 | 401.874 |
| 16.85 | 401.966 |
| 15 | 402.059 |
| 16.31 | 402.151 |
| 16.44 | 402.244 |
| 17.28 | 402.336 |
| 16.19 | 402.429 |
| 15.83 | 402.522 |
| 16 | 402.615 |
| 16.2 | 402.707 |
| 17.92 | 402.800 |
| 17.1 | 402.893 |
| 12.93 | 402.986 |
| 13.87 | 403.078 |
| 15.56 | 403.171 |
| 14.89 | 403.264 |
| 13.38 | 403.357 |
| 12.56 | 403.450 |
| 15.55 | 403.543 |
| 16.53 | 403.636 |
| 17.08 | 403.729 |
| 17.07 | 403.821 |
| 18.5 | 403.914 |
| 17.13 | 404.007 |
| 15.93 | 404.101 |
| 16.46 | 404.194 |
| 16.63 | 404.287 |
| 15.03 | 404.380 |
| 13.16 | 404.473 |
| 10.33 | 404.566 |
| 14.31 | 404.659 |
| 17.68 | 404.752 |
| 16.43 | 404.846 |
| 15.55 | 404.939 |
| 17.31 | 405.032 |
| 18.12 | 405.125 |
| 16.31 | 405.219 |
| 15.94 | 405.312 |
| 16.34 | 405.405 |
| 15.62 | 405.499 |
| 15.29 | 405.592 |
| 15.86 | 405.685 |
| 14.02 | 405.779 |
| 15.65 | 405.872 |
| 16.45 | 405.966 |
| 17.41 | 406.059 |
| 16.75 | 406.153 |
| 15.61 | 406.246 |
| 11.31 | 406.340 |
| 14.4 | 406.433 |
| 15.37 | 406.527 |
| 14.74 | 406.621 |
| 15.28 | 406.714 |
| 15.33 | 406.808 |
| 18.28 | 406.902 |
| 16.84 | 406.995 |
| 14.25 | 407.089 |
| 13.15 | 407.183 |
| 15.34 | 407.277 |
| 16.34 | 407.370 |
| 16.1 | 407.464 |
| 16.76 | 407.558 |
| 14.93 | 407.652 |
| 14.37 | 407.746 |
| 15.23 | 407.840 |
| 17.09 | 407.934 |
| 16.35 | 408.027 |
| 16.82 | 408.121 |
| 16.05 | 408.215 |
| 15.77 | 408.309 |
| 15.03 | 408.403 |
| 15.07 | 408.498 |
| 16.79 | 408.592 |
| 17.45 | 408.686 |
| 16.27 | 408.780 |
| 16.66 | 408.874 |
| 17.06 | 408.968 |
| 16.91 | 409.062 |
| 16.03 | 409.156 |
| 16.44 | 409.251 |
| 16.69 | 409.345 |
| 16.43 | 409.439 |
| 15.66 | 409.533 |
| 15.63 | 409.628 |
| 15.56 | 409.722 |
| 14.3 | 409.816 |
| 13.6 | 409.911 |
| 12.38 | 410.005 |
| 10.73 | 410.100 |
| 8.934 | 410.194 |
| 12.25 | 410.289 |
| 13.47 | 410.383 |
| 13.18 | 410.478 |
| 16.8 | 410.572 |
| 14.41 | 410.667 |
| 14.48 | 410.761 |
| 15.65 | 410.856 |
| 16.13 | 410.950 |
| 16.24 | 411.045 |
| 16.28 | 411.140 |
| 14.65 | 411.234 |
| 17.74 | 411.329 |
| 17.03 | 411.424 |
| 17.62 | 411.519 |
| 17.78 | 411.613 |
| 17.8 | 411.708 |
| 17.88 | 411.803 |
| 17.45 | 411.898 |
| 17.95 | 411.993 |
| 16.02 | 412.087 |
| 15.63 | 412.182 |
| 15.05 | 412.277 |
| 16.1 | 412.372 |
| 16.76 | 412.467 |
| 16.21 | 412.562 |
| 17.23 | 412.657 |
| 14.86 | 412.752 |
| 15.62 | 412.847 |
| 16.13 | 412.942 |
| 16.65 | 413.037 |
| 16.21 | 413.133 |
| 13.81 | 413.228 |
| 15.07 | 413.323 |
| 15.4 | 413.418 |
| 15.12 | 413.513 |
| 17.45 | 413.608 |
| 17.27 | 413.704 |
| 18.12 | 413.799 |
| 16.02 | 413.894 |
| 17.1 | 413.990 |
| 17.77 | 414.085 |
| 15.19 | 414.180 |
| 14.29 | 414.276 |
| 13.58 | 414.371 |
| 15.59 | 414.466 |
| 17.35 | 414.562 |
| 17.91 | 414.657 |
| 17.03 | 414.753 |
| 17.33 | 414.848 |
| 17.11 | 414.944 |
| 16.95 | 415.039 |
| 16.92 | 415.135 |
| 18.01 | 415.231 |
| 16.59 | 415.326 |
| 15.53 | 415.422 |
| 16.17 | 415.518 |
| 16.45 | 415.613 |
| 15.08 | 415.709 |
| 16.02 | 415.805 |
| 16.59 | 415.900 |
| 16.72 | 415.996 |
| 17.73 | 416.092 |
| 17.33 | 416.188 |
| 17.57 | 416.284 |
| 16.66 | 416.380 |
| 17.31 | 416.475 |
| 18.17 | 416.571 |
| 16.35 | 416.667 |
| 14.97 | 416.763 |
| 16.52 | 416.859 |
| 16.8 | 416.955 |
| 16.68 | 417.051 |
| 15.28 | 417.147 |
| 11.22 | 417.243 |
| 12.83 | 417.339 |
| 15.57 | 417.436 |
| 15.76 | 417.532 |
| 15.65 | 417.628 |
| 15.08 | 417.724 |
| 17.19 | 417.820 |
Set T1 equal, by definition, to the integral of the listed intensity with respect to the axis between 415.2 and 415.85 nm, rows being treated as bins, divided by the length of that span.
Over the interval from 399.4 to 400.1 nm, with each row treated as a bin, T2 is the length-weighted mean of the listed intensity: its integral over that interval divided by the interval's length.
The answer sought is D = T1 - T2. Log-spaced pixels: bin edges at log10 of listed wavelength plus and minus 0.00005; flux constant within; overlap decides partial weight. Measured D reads 1.2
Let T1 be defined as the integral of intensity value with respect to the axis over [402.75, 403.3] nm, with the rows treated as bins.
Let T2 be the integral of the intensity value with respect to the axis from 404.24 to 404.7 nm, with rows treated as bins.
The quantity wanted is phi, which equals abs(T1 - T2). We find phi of 2.06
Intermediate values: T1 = 8.5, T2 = 6.4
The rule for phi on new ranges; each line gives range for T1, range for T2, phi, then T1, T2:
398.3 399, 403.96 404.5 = 1.83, 10.4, 8.5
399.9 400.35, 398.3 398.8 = 0.13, 7.1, 7.2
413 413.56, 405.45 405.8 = 3.25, 8.6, 5.3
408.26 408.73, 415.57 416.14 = 1.85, 7.5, 9.4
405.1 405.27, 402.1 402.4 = 2.10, 2.9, 5.0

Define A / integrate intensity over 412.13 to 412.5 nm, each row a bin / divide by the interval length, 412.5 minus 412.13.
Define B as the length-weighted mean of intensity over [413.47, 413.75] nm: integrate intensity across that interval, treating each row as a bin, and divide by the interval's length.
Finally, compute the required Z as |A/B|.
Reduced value 0.95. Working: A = 15.8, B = 16.6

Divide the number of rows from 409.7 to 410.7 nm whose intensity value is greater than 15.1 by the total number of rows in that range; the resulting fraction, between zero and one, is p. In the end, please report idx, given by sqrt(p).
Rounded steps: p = 0.18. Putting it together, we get 0.43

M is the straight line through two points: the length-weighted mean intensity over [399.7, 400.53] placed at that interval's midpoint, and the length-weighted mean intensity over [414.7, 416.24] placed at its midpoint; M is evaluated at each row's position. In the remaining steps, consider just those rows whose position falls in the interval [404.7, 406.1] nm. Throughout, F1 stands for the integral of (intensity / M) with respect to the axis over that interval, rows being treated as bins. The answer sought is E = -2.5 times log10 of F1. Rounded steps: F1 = 1.46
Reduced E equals -0.41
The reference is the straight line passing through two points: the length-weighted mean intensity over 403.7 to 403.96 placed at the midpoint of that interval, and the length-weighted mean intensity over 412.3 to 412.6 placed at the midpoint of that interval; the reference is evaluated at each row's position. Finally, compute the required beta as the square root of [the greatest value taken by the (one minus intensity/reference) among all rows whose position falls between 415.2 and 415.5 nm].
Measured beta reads 0.1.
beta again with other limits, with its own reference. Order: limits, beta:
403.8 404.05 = 0.2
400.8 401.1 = 0.5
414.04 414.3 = 0.3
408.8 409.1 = 0.1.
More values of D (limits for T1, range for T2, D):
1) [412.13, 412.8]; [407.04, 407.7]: 0.7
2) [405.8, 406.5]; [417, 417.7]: 0.6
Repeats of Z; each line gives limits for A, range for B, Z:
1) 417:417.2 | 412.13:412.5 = 1.00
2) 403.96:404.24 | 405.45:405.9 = 1.08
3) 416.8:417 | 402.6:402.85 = 0.98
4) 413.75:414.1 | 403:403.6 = 1.21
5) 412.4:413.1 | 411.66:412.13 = 0.93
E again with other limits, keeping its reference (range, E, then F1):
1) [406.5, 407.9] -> -0.34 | 1.37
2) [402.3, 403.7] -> -0.37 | 1.41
